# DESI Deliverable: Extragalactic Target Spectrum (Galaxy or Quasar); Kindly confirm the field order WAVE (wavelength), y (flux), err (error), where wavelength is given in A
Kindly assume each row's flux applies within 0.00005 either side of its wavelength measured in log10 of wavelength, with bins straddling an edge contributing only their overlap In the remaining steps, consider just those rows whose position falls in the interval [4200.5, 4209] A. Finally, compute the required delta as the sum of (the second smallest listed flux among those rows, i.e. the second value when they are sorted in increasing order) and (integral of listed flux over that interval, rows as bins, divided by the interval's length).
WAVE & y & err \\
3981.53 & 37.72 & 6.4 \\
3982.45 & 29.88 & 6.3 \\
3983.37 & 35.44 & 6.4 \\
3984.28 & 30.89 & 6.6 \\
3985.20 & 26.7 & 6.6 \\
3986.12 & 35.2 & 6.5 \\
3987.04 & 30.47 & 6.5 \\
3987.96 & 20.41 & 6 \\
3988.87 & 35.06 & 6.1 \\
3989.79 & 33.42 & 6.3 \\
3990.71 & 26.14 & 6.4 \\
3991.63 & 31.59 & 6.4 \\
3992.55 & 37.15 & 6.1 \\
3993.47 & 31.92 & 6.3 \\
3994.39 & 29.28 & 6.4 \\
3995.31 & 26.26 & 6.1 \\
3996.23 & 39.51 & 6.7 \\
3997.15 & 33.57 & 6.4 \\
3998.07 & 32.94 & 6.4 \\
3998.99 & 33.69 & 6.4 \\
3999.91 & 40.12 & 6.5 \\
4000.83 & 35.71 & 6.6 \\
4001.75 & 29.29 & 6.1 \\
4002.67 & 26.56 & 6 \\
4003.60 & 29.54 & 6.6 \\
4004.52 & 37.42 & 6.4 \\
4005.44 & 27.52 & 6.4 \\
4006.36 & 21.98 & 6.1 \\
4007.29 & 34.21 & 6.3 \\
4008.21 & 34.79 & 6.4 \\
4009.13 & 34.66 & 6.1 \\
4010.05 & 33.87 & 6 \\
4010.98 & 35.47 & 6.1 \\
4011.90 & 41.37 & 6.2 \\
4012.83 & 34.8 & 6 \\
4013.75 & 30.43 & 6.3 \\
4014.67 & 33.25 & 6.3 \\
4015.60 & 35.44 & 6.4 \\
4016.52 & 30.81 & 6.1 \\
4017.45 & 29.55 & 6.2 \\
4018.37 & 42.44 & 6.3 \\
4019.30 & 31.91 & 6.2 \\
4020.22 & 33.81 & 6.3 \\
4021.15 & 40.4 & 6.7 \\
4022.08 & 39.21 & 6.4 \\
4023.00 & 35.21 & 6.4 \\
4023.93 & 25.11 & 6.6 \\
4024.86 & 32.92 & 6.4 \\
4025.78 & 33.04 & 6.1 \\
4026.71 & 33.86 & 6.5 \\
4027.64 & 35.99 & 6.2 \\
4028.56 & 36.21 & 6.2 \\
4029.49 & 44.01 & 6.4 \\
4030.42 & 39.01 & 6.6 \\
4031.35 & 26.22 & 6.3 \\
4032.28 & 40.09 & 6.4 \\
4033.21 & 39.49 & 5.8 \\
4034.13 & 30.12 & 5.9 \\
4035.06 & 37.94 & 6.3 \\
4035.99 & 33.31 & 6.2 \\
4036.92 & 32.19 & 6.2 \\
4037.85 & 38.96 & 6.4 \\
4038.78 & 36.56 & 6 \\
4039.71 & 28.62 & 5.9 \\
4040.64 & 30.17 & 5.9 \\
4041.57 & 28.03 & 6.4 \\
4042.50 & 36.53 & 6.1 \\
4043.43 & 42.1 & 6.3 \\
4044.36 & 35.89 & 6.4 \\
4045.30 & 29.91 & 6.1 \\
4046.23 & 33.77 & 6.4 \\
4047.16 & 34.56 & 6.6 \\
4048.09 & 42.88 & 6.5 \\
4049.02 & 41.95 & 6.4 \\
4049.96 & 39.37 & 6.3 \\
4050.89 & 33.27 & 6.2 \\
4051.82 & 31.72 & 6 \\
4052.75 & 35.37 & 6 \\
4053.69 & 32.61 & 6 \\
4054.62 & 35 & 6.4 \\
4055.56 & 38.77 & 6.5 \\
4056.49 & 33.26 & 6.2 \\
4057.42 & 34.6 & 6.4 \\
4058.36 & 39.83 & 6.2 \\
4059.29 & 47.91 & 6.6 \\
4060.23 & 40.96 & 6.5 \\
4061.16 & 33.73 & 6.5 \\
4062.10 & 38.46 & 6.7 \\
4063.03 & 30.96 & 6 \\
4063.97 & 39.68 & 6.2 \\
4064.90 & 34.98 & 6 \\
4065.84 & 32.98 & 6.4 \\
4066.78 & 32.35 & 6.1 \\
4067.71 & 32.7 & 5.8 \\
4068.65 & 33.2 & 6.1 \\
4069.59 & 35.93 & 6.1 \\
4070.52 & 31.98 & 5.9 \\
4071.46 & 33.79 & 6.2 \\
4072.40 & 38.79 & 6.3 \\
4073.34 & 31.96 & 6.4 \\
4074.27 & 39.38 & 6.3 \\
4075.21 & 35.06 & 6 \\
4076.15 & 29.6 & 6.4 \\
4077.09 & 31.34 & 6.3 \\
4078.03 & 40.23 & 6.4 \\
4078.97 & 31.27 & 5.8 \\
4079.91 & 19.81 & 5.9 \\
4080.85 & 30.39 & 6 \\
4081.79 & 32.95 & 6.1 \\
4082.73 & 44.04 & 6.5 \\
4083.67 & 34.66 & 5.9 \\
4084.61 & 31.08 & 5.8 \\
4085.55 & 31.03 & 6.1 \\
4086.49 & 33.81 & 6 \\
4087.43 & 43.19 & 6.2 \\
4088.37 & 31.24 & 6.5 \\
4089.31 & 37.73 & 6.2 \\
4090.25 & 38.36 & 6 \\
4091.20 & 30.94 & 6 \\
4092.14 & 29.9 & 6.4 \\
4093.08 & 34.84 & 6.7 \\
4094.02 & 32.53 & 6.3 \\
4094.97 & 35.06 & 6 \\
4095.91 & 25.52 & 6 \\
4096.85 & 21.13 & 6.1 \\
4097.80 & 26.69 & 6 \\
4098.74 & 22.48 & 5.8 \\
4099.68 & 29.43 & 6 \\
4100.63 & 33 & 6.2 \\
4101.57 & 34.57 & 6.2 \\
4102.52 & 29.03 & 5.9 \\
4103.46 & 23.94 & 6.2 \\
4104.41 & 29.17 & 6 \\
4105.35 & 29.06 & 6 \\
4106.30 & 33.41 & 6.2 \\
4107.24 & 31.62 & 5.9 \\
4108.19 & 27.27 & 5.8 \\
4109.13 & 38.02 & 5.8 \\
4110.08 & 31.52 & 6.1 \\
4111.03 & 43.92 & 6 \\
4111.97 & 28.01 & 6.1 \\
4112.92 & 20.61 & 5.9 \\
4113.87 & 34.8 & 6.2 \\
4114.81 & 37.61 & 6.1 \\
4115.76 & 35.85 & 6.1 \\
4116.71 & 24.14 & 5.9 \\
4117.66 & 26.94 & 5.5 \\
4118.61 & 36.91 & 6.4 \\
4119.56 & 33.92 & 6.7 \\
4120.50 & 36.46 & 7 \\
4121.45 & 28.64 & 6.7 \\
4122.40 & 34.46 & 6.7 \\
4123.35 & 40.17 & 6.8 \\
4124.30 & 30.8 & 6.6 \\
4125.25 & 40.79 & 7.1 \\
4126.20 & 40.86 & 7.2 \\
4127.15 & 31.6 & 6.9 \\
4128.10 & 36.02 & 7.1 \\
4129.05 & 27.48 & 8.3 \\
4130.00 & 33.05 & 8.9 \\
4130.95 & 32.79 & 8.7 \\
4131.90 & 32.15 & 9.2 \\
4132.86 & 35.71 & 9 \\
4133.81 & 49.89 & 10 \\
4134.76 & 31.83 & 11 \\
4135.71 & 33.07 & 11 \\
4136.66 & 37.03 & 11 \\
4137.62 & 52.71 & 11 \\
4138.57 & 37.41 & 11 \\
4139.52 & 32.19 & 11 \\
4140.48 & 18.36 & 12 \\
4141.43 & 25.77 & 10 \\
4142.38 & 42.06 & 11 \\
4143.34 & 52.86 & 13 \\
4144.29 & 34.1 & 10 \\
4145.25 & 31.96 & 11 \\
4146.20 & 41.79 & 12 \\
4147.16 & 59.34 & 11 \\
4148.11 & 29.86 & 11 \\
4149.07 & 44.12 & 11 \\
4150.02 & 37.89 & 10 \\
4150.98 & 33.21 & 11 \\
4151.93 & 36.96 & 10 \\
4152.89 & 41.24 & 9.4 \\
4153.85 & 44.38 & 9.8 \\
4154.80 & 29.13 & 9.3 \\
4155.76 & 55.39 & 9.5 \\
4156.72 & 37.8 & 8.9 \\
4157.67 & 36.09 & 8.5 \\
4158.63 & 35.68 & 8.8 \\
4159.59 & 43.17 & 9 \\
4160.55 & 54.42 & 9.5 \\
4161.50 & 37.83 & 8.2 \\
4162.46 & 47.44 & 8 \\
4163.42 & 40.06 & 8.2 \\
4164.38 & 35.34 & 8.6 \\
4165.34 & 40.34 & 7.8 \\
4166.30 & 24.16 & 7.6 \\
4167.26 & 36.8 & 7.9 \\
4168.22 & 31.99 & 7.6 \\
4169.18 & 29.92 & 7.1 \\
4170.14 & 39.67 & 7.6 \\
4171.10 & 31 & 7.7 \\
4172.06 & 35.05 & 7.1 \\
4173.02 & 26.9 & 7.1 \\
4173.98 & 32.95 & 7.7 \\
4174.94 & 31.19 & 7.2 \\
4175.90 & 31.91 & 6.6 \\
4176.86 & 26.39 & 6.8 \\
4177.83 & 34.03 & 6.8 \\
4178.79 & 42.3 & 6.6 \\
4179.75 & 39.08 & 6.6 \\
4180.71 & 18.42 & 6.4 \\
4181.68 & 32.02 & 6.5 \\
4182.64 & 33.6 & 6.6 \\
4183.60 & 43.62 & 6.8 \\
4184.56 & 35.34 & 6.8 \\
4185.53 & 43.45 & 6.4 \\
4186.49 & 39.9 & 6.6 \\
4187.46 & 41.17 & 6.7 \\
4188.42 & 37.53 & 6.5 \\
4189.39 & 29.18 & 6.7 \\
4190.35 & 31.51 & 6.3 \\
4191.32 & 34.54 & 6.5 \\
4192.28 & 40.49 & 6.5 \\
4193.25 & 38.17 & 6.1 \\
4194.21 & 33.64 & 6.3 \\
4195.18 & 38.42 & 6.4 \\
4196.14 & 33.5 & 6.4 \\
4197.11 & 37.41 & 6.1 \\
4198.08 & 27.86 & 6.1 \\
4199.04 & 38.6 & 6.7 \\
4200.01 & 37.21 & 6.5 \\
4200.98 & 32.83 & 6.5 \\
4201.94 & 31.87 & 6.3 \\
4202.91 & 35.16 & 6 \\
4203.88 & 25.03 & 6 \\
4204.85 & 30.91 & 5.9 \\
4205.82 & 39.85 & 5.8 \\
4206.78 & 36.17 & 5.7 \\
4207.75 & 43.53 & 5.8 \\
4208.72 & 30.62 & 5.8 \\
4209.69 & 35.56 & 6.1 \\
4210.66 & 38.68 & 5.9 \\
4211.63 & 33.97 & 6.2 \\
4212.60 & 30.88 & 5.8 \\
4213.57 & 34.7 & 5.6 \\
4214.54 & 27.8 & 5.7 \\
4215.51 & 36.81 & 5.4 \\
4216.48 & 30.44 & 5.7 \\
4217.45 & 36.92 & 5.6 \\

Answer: 65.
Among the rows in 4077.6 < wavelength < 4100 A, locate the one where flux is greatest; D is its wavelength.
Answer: 4082.73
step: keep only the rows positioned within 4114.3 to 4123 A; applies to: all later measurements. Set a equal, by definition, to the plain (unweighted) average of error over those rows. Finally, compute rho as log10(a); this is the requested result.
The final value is 0.802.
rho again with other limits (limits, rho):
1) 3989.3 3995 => 0.800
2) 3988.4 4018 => 0.798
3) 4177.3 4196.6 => 0.815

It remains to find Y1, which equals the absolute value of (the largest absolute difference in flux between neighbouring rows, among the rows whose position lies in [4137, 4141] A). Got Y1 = 15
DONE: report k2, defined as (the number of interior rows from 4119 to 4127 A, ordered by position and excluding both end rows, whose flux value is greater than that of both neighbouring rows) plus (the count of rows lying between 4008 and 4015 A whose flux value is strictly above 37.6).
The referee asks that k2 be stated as 3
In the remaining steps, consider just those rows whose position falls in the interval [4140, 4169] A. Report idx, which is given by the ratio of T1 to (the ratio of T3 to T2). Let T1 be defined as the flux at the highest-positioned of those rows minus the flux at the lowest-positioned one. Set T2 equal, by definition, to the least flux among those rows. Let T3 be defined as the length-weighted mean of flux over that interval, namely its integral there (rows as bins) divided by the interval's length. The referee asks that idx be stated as 6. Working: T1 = 14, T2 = 18.36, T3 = 38.6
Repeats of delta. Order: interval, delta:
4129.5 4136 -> 68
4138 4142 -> 55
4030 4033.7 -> 75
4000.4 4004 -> 59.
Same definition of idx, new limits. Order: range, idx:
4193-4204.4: -10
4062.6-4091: 4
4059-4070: -10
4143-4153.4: -9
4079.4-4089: 7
